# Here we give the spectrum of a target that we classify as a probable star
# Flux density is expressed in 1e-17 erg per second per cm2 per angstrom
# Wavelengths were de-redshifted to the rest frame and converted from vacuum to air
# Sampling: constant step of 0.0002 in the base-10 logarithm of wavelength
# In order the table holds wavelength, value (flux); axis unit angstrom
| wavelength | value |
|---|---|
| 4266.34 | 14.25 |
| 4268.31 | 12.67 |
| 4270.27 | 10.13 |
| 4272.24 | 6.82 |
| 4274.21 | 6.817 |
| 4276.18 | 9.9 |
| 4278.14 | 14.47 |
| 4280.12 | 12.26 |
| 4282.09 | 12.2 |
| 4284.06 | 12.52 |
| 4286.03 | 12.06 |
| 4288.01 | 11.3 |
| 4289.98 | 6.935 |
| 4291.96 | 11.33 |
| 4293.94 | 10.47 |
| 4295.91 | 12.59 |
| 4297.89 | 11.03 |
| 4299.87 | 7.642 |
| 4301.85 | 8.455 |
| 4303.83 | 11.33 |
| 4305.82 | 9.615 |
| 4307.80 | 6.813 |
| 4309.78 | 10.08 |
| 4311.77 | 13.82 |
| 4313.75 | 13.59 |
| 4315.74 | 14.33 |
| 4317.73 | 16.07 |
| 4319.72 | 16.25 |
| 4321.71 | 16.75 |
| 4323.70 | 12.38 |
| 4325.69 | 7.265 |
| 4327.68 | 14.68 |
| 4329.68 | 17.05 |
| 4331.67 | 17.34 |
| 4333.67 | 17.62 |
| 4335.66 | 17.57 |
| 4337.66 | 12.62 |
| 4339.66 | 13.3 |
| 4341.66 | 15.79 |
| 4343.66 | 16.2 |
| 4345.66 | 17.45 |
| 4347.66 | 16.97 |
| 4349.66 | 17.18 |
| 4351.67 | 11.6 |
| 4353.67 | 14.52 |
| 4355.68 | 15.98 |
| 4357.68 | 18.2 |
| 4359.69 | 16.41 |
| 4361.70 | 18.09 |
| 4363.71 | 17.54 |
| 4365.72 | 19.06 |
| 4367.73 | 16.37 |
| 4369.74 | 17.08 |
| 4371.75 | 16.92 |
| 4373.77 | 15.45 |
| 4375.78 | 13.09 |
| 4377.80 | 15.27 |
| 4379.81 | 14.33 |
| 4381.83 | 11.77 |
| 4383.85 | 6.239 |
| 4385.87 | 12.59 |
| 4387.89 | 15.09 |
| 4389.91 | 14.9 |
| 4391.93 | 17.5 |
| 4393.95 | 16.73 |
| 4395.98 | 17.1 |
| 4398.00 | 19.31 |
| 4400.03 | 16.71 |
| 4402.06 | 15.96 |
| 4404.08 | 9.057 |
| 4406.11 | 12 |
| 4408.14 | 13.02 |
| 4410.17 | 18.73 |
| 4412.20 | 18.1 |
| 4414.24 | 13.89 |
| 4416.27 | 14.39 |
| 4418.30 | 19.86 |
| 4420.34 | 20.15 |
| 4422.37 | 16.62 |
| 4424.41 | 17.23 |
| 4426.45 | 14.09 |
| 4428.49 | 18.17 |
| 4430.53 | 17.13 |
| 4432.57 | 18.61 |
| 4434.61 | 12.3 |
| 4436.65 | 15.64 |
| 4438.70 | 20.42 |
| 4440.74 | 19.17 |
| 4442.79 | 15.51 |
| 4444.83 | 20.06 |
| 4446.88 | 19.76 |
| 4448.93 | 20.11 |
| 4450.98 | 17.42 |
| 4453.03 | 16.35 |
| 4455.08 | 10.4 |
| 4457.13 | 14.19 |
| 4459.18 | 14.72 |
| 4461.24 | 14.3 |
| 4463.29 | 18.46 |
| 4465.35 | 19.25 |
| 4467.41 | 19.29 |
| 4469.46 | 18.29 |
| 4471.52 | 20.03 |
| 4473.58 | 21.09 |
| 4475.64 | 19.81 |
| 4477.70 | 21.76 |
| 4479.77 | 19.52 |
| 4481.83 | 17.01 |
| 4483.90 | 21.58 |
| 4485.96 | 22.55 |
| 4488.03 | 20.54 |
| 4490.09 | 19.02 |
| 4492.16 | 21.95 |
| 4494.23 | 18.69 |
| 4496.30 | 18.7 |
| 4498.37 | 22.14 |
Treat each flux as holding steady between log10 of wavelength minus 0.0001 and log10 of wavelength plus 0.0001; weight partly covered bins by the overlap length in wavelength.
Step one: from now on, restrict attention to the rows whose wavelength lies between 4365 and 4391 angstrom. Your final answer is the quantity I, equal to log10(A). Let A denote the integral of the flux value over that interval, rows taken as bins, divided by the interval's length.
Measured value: 1.16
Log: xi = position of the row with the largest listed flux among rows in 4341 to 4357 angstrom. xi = 4345.66 angstrom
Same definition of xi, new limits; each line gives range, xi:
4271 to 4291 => 4278.14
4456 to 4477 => 4473.58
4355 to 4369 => 4365.72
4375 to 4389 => 4377.80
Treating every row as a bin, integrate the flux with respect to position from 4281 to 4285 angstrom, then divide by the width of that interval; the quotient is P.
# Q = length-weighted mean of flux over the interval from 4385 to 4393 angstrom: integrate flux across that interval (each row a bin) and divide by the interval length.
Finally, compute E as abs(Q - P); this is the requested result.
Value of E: 2.7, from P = 12.4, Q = 15.1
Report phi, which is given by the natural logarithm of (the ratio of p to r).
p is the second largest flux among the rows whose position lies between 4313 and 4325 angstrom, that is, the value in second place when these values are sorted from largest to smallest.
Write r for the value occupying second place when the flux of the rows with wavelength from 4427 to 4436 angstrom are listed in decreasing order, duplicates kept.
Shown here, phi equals -0.11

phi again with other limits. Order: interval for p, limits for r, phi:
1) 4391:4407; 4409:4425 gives -0.13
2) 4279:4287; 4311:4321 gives -0.27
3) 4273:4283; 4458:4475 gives -0.49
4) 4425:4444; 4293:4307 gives 0.53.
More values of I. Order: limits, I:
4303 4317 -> 1.06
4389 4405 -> 1.20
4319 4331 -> 1.15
